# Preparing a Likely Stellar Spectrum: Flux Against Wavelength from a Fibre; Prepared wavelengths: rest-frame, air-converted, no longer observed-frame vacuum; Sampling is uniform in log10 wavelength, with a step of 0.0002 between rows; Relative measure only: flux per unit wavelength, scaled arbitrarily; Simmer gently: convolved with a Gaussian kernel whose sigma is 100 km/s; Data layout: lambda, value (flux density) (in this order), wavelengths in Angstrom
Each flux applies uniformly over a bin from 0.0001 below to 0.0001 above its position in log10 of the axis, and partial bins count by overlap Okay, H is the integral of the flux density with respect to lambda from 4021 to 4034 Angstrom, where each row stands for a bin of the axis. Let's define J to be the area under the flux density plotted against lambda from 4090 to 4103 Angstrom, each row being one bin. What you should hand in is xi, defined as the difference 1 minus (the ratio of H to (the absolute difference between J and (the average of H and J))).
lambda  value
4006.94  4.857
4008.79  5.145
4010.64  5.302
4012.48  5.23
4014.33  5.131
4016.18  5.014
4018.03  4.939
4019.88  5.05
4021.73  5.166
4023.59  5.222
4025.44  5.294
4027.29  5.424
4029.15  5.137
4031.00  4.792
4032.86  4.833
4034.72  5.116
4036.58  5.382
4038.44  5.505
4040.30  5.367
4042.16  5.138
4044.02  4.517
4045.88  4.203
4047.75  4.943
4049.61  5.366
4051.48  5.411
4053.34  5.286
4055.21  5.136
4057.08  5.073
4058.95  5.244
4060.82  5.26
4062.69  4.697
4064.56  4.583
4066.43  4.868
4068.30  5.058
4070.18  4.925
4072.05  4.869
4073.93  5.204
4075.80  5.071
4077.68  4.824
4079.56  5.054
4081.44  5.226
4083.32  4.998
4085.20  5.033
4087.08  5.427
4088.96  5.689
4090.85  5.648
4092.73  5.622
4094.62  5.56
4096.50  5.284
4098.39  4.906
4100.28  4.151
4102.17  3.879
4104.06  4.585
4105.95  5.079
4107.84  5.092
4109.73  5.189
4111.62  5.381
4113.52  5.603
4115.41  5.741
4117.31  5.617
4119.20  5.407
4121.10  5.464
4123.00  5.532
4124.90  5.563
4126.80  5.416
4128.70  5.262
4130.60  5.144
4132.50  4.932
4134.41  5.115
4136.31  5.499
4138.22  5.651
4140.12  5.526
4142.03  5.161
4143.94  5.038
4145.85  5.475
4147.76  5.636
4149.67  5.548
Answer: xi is -92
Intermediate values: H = 66.6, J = 65.2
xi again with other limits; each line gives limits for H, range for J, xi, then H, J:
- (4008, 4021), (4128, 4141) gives -54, 66.5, 69.0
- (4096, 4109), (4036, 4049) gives -29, 61.1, 65.1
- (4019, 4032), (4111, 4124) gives -26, 67.0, 72.0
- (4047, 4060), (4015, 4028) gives -178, 67.8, 67.0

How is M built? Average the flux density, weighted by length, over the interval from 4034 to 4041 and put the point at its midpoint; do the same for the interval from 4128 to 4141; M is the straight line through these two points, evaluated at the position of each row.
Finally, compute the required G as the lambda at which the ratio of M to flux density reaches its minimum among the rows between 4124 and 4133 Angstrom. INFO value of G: 4124.90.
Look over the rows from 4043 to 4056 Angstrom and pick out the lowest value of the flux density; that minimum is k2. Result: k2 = 4.203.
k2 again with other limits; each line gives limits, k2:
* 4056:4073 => 4.583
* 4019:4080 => 4.203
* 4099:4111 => 3.879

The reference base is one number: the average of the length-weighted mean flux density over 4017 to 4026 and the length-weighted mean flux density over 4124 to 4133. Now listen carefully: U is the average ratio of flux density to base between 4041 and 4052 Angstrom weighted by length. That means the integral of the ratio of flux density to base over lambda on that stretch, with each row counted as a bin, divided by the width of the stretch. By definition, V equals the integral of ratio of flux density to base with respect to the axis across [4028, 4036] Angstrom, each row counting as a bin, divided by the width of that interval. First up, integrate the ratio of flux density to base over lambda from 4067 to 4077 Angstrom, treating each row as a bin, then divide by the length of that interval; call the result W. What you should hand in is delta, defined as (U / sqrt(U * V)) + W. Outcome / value 1.96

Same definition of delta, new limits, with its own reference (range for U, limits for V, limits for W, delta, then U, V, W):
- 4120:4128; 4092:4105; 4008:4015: 2.06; 1.05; 0.93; 1.00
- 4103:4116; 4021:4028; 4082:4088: 1.99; 1.00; 1.01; 0.99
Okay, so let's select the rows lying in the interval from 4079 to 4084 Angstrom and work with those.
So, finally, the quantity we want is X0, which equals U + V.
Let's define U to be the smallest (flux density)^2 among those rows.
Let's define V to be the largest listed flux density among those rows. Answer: 30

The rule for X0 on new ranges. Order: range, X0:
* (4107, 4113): 31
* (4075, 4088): 29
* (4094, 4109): 21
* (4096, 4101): 23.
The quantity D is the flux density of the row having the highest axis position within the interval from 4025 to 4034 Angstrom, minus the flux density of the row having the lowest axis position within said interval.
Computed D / -0.5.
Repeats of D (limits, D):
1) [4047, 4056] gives 0.2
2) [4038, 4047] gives -1.3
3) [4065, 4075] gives 0.3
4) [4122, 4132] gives -0.4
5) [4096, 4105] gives -0.7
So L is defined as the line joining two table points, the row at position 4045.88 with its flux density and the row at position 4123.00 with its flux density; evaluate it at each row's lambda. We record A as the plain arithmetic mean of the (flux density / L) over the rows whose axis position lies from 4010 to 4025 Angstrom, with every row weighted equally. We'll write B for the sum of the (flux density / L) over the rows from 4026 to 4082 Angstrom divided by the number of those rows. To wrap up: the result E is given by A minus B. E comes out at 0.22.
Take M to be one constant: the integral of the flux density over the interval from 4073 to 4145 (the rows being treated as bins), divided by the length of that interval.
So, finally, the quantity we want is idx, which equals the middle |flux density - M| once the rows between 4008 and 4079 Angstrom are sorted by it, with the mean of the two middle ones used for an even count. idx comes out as 0.16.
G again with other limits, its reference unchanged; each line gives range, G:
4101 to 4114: 4113.52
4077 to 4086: 4081.44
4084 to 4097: 4088.96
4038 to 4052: 4038.44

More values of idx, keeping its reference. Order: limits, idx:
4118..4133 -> 0.21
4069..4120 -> 0.30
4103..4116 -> 0.15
